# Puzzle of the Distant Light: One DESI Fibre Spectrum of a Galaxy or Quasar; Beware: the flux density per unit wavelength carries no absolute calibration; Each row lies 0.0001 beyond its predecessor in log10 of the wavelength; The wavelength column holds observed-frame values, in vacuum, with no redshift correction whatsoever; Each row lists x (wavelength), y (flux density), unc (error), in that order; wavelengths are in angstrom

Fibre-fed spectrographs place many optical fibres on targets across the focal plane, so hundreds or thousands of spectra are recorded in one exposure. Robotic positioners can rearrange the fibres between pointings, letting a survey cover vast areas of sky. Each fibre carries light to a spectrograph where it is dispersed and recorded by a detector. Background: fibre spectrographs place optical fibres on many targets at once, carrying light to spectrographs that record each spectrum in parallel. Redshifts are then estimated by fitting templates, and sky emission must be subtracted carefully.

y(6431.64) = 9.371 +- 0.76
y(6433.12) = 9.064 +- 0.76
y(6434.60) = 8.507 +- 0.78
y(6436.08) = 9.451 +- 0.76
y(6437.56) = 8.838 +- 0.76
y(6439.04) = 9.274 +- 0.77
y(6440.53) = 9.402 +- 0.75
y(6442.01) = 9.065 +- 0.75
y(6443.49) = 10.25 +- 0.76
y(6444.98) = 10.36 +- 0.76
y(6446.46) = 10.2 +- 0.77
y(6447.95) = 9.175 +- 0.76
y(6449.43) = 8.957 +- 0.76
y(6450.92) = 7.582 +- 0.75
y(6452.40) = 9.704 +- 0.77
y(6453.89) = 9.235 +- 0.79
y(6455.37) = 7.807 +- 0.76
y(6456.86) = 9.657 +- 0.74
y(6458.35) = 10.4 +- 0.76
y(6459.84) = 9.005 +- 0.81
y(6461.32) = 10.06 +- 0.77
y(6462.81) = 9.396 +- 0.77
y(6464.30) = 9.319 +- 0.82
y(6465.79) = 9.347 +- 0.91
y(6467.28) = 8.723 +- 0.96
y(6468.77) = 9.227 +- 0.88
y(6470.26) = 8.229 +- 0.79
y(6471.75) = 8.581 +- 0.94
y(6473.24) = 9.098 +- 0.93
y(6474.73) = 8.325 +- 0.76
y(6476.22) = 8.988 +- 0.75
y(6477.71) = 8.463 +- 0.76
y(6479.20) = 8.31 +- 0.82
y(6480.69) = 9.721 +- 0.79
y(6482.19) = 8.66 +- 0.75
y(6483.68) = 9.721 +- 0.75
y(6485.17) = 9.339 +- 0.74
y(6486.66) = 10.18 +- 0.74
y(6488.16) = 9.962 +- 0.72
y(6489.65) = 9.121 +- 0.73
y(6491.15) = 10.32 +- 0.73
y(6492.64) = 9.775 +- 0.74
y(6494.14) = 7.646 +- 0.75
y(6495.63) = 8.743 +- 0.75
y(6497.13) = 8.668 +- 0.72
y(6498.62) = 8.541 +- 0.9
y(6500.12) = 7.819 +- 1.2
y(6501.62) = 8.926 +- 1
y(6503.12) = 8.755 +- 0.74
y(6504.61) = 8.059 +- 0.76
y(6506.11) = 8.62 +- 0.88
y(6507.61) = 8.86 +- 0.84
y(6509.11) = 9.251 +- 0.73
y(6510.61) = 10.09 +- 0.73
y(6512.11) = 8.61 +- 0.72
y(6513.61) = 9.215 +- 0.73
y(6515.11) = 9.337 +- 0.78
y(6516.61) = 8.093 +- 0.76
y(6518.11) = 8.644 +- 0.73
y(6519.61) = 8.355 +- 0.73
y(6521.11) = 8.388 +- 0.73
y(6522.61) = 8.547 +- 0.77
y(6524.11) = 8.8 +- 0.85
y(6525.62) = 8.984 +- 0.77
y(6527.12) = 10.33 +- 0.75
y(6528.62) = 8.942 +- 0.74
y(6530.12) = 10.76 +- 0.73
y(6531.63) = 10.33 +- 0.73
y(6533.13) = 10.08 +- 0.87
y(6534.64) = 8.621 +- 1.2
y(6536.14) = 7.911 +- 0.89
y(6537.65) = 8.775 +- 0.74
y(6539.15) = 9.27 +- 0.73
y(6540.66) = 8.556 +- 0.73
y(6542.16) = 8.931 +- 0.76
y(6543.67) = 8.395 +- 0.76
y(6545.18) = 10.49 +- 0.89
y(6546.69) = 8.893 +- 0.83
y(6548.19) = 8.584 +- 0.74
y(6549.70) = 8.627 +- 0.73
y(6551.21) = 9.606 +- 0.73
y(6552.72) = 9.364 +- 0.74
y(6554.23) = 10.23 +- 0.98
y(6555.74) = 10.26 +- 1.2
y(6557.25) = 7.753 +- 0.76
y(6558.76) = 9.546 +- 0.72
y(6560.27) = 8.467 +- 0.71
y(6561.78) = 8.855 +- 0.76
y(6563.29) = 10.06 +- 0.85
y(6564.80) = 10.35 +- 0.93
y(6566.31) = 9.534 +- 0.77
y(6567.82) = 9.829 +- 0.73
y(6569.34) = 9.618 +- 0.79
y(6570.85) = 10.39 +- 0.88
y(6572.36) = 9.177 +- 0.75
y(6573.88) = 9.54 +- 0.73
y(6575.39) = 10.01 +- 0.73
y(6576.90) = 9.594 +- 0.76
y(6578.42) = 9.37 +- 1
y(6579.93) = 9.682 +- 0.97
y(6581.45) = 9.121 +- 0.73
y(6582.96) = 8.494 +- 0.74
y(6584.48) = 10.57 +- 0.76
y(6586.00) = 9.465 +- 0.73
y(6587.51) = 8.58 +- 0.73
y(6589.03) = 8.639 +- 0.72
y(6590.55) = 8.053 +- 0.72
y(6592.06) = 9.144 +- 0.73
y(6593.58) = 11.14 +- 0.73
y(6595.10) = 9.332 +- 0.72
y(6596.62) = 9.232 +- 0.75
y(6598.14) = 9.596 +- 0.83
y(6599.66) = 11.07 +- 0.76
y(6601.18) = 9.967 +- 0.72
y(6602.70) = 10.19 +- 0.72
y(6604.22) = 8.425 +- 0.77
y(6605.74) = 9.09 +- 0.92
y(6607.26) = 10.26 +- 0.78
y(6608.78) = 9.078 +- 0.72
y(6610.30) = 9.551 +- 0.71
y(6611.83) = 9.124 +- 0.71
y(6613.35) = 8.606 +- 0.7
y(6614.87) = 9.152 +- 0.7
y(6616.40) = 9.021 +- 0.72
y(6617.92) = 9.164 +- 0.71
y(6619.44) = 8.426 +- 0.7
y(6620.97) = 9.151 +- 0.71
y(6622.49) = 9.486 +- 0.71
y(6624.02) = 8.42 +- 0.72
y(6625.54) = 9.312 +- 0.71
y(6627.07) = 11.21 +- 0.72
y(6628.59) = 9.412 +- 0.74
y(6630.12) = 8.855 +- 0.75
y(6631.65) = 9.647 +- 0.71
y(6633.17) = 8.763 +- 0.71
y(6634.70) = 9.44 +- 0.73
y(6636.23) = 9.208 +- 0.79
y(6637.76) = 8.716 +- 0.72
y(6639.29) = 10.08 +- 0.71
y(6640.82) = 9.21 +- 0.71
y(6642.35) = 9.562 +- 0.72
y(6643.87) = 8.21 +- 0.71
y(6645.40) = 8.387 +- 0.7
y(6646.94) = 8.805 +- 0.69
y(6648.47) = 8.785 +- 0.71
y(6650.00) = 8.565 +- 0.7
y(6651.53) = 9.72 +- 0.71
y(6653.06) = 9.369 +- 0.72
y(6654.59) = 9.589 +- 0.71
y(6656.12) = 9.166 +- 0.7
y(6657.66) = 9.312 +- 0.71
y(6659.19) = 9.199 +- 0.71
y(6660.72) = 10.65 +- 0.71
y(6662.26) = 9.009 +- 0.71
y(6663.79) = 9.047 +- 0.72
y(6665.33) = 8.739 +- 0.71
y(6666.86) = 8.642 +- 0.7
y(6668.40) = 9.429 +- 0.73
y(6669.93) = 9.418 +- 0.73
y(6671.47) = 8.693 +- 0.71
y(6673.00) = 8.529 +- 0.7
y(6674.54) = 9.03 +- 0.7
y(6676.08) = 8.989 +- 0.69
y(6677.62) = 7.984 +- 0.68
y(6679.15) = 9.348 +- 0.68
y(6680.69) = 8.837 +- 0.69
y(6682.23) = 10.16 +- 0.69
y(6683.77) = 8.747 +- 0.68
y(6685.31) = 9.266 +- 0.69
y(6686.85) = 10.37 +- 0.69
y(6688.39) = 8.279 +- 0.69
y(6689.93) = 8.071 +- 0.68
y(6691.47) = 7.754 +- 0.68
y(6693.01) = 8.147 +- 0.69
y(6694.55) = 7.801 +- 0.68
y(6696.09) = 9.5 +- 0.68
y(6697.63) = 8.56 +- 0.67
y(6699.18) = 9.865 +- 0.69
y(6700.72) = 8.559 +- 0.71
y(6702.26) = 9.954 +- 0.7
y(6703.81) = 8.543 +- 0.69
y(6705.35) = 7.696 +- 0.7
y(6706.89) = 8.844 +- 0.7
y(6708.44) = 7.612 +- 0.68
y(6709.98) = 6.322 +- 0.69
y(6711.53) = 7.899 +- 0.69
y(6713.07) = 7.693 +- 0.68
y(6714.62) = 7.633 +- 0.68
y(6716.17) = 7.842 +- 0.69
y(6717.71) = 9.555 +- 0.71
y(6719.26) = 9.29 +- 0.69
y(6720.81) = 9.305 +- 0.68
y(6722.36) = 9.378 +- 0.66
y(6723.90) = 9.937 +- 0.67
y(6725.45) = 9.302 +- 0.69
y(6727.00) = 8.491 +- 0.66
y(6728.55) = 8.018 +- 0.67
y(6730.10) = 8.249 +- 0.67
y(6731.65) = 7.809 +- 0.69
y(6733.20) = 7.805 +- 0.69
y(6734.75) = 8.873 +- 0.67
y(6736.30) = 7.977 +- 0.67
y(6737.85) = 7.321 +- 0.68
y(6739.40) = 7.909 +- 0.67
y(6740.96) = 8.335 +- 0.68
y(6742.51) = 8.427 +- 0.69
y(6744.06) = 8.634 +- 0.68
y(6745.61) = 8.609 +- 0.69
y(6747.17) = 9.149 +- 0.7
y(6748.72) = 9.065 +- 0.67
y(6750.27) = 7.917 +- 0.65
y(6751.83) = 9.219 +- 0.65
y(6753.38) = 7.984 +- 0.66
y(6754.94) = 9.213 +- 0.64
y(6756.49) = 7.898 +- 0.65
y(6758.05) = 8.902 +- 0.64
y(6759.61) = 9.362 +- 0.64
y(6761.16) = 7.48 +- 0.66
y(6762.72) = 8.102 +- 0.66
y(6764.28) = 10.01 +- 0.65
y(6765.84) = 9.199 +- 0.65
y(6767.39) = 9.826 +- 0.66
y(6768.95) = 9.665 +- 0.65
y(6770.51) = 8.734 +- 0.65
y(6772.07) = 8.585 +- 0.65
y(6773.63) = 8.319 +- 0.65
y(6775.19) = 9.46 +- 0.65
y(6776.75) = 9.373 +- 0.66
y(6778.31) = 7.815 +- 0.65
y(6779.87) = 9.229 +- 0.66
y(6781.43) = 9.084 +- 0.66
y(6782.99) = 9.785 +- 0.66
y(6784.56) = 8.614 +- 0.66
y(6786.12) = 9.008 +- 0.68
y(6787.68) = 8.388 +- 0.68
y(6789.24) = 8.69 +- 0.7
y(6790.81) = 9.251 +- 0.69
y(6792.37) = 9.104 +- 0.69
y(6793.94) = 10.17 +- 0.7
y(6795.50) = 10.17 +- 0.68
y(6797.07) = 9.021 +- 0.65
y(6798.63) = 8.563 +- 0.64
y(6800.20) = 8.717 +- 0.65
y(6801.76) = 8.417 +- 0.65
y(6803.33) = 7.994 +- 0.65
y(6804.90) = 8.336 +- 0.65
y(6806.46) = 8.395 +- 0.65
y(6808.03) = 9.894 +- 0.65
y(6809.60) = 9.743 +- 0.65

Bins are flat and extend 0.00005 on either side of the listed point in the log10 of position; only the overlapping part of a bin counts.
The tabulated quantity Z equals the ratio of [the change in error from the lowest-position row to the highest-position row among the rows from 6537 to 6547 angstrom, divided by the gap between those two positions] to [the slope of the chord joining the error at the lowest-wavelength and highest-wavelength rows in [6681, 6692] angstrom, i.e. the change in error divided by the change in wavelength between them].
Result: -9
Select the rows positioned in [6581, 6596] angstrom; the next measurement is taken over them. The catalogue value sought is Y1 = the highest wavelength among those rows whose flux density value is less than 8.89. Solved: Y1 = 6590.55 angstrom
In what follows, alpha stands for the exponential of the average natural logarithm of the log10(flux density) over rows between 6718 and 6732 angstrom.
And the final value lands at 0.946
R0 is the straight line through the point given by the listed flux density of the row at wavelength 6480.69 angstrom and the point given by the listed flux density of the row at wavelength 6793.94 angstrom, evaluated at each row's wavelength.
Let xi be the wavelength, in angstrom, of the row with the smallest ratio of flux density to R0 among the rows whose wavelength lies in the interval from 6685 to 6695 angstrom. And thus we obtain 6691.47 angstrom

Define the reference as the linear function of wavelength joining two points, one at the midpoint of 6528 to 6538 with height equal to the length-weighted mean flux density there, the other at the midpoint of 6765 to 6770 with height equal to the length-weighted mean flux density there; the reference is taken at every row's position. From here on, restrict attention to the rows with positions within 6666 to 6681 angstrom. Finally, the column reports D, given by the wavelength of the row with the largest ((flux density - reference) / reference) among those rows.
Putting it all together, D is 6668.40 angstrom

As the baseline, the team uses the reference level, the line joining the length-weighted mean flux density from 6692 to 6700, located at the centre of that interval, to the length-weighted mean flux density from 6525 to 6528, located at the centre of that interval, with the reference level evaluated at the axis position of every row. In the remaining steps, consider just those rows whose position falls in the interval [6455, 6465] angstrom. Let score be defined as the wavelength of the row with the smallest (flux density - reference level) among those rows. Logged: 6455.37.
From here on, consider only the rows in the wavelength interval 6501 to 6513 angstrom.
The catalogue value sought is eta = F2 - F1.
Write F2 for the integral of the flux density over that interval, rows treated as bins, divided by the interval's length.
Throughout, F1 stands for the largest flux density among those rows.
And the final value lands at -1.19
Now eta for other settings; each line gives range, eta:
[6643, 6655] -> -0.80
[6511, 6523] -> -0.64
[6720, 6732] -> -1.09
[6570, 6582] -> -0.77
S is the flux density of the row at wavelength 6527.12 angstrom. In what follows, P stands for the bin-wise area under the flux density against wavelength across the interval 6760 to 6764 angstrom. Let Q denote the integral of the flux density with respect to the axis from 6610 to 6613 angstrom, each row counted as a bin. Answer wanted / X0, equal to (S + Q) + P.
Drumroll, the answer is 71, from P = 32.9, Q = 27.6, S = 10.33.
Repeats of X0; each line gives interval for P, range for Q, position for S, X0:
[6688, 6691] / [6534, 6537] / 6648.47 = 58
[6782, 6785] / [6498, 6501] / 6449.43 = 61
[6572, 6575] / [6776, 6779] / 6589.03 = 63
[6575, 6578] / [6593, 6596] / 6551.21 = 69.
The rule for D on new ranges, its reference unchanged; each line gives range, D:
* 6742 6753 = 6751.83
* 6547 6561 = 6555.74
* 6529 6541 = 6530.12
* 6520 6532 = 6530.12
